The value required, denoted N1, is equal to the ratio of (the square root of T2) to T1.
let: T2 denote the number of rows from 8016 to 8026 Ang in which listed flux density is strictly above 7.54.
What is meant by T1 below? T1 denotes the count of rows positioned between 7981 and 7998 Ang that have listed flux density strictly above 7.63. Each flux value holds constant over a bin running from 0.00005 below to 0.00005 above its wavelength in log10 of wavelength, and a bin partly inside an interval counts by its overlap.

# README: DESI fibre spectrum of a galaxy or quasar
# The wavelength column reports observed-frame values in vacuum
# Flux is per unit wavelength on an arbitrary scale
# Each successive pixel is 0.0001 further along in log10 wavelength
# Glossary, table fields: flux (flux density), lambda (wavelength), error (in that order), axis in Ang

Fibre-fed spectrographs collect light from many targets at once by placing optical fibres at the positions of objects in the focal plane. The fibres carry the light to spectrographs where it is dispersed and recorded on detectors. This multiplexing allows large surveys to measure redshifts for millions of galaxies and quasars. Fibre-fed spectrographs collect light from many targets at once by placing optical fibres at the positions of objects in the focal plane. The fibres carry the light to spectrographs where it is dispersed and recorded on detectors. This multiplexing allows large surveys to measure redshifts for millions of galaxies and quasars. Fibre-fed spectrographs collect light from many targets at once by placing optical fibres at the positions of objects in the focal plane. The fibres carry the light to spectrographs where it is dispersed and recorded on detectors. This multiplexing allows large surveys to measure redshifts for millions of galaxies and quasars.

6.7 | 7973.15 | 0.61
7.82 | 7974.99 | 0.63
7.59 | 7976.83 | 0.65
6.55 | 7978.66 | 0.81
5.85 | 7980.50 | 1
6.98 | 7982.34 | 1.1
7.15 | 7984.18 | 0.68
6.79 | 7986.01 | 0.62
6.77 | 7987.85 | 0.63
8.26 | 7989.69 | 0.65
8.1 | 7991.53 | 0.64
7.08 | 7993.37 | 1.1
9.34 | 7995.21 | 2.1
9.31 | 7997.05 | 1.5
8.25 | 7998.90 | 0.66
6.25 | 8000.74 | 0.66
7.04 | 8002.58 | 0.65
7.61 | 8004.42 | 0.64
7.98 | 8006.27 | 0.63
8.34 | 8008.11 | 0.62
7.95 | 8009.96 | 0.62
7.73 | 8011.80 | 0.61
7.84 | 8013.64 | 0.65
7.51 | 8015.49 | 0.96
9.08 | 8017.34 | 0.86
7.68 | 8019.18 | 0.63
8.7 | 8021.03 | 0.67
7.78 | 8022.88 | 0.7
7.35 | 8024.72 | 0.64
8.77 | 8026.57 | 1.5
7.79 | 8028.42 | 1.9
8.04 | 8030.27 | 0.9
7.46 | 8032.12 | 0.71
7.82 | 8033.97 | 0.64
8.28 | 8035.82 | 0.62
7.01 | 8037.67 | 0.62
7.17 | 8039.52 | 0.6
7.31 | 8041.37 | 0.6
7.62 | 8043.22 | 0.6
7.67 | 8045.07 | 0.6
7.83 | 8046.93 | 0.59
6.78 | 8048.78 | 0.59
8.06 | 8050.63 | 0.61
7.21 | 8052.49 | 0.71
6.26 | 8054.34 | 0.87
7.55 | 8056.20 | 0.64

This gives 0.50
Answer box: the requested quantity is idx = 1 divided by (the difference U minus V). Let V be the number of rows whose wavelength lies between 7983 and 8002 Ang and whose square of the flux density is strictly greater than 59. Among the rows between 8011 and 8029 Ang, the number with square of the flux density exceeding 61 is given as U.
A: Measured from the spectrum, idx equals -1.0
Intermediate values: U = 4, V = 5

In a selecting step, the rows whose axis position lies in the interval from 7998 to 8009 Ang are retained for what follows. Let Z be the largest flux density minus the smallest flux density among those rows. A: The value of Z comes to 2.1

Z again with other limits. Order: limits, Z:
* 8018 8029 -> 1.4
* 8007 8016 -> 0.8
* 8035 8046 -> 1.3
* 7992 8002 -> 3.1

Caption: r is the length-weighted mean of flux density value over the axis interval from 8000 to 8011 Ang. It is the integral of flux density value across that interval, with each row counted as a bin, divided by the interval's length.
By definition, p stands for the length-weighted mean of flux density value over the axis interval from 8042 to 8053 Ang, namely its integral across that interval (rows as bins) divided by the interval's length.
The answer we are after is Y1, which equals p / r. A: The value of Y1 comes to 1.00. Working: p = 7.5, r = 7.55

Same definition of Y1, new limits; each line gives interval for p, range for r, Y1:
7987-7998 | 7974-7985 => 1.17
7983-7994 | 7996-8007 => 0.95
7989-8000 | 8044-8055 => 1.14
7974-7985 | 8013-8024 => 0.86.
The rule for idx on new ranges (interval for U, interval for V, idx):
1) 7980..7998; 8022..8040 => -0.5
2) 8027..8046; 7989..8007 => -0.3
